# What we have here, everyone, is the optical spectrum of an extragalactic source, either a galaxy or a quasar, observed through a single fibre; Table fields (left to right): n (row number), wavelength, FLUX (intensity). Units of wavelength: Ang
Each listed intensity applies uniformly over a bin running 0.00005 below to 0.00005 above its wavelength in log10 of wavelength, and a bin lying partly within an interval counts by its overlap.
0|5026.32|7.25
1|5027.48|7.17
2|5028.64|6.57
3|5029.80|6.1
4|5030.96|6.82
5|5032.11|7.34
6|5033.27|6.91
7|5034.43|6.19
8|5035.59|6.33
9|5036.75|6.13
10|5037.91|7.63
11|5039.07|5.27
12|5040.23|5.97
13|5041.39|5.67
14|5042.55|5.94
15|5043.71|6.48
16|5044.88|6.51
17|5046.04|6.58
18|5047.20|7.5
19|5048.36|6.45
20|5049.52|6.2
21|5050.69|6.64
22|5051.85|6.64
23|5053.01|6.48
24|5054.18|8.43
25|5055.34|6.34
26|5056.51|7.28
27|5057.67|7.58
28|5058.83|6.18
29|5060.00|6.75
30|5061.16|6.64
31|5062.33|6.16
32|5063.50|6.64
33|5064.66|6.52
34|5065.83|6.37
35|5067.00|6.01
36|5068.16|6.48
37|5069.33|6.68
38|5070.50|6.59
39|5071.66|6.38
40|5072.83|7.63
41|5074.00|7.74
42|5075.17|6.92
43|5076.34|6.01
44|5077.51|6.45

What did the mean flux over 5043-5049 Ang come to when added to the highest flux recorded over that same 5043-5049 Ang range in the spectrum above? 14.2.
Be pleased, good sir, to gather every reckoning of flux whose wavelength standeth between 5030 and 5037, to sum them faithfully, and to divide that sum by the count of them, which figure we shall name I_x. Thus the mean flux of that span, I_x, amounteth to 6.62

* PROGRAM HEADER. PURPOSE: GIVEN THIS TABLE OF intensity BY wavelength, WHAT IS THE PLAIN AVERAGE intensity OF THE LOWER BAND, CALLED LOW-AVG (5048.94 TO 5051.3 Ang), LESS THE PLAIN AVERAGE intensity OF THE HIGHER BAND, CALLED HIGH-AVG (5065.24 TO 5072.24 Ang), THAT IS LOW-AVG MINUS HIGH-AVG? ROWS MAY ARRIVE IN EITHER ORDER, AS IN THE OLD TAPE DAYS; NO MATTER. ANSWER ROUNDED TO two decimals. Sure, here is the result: 0.00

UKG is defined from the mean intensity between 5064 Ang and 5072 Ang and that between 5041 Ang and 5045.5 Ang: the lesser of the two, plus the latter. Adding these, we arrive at 12.3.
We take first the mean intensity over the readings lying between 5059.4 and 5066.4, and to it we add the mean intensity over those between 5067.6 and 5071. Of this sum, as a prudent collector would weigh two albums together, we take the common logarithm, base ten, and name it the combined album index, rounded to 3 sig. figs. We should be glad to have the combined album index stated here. 1.12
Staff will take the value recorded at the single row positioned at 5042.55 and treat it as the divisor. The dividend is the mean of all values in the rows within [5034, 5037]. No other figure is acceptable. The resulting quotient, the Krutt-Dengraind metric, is 1.05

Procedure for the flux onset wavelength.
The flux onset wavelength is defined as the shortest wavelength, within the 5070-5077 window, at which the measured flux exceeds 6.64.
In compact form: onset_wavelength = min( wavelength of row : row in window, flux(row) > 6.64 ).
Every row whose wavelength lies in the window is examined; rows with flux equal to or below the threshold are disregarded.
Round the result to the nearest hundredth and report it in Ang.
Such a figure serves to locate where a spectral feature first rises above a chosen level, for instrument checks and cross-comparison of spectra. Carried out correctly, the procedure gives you 5072.83 Ang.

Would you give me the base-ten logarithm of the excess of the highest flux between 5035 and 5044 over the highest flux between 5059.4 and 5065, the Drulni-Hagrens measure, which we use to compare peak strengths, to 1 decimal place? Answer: -0.1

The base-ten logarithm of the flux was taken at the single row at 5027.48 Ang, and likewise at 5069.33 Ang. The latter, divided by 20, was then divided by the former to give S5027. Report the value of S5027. 0.048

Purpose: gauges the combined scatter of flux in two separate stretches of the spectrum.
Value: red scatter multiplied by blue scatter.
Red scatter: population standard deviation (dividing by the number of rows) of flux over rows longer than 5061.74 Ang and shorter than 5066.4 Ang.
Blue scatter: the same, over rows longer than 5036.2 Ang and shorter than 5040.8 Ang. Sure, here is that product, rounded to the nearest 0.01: 0.15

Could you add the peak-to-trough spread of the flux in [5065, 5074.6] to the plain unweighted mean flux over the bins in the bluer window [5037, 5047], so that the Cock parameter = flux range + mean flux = 8.0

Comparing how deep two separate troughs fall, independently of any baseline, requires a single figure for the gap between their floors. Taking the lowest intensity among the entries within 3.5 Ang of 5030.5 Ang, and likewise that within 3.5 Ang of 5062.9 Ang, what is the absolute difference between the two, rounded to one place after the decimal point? 0.1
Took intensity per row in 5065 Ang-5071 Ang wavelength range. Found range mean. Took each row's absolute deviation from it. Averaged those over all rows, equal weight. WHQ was 0.19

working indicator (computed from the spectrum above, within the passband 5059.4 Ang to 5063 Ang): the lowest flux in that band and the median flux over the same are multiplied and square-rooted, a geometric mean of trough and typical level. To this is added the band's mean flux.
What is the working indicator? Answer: 12.9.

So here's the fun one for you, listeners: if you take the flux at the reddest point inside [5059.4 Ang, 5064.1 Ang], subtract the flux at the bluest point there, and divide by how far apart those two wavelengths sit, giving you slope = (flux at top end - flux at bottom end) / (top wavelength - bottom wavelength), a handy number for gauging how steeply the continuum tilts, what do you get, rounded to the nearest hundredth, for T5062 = -0.03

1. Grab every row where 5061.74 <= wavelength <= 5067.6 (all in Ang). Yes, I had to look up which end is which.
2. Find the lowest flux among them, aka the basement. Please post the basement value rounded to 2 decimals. 6.01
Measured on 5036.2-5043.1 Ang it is 5.27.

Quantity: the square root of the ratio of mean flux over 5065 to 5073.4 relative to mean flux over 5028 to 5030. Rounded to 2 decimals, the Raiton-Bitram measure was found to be 1.02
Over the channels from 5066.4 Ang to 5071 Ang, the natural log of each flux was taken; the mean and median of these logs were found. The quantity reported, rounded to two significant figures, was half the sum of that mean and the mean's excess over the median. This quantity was 0.92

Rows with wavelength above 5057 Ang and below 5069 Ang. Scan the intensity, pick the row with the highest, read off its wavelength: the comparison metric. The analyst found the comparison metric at 5057.67 Ang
